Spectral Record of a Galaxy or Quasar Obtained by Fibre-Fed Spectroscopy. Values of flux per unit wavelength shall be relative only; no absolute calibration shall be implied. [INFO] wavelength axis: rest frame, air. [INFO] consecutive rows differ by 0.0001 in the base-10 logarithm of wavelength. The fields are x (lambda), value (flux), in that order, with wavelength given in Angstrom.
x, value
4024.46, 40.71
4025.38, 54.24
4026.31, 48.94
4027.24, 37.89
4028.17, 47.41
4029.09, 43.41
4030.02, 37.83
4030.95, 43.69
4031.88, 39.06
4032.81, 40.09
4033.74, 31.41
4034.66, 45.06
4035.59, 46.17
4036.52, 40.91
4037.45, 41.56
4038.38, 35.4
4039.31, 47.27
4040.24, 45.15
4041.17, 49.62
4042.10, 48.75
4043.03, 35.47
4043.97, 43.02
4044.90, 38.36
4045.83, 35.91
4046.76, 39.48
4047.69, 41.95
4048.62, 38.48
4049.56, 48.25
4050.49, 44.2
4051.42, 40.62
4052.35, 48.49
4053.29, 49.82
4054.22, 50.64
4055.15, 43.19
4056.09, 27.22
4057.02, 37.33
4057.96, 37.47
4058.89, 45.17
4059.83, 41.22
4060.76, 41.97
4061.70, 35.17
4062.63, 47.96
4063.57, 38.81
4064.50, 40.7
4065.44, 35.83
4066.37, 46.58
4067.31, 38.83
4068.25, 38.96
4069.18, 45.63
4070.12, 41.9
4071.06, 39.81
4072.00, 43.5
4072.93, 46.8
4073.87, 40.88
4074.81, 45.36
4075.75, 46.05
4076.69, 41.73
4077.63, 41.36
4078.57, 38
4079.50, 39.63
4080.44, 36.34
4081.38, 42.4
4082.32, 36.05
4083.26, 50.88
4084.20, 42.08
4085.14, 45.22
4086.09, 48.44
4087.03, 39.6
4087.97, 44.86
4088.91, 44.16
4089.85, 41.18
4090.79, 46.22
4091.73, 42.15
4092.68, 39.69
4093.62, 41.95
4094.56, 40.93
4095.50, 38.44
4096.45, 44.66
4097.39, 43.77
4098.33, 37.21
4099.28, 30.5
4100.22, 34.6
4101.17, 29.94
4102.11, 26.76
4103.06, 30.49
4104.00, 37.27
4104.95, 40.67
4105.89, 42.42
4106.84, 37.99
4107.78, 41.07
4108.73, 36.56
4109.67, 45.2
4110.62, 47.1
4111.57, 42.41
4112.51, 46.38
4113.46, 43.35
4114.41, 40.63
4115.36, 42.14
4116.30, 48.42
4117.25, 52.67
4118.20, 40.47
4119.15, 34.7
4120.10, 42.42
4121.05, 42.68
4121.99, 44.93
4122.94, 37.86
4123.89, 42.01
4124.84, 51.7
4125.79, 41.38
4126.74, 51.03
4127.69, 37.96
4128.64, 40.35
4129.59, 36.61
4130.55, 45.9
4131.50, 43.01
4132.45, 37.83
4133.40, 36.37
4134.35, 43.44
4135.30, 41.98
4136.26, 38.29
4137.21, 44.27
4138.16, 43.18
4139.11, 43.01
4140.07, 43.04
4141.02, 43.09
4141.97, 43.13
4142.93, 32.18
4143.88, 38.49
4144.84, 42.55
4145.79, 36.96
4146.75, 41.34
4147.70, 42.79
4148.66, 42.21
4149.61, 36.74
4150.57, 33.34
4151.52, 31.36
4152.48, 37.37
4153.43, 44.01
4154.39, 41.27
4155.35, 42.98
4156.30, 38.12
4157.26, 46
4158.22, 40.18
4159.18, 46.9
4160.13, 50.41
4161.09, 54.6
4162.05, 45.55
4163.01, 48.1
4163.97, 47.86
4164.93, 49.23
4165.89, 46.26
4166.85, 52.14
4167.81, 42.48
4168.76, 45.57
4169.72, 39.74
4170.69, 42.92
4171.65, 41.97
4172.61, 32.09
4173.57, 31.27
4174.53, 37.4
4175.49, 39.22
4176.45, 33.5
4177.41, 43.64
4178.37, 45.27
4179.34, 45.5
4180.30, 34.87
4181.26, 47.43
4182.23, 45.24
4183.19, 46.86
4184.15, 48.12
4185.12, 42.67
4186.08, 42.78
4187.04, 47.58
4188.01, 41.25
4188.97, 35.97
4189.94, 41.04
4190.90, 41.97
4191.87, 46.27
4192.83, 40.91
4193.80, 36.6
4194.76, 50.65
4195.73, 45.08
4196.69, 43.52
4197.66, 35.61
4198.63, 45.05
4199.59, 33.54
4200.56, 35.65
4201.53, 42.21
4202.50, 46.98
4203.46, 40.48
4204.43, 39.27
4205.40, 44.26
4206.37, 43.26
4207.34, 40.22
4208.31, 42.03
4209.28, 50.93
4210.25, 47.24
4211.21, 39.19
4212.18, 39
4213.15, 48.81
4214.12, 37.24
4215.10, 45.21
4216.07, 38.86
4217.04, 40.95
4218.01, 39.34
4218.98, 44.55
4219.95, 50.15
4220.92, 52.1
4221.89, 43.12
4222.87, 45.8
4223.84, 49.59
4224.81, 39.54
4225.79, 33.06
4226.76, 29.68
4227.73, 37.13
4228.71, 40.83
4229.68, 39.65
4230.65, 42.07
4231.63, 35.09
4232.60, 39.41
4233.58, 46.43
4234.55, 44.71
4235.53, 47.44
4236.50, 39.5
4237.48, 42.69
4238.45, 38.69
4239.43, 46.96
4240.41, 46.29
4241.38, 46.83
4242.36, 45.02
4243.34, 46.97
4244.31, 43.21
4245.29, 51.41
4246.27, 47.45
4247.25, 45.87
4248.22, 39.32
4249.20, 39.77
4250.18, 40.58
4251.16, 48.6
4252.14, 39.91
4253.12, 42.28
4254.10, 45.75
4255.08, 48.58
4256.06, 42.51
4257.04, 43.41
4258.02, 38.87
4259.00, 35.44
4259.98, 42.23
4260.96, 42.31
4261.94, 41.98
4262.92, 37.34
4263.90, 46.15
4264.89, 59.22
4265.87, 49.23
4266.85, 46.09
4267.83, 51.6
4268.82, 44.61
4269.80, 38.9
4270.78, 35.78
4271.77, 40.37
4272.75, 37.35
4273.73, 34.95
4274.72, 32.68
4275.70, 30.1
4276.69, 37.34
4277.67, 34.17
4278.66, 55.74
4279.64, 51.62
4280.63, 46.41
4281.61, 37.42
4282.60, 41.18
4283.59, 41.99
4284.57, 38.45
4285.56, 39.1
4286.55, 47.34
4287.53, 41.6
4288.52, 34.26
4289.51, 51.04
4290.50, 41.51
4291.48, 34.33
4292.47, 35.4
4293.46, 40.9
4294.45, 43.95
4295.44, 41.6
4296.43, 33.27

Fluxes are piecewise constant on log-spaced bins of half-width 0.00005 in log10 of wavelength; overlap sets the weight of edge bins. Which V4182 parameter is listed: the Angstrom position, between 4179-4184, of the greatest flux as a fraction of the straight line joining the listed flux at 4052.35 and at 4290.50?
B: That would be 4181.26 Angstrom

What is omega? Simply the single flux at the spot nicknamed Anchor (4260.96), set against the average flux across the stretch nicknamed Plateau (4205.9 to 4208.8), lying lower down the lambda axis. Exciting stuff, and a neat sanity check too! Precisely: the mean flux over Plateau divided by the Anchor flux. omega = 0.99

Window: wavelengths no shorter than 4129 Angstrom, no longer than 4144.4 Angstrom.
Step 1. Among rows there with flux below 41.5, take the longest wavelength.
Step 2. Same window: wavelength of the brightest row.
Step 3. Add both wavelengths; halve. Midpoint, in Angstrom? 4137.2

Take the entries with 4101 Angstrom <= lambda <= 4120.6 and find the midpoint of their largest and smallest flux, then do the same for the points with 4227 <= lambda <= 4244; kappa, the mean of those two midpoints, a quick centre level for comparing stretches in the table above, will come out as 40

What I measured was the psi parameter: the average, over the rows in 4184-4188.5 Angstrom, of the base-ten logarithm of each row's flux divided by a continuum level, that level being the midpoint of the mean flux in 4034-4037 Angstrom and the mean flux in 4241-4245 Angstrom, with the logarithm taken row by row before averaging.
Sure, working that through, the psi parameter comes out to -0.004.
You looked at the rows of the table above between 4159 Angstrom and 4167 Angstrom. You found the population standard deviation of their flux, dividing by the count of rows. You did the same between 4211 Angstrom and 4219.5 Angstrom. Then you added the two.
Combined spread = 6.4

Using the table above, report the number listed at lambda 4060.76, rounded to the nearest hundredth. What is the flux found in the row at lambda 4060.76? 41.97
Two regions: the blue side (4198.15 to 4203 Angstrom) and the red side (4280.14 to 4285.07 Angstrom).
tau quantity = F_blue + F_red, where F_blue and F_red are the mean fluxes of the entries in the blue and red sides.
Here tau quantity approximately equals 81.8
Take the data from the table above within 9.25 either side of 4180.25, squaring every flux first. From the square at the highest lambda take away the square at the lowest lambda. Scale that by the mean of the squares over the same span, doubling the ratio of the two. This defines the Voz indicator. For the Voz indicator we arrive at -0.5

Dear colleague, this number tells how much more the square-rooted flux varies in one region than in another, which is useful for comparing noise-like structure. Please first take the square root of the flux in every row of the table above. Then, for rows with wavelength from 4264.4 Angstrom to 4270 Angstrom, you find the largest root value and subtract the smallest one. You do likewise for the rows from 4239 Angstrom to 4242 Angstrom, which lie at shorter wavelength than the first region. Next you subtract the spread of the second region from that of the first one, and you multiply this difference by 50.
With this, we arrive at 70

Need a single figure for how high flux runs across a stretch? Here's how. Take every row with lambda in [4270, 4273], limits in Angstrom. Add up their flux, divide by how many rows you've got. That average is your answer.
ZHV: 38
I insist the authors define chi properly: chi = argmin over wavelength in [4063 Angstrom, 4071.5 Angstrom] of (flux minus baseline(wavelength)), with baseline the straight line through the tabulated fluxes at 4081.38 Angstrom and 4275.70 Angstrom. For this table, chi 4065.44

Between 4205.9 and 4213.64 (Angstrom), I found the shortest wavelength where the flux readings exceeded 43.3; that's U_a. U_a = 4209.28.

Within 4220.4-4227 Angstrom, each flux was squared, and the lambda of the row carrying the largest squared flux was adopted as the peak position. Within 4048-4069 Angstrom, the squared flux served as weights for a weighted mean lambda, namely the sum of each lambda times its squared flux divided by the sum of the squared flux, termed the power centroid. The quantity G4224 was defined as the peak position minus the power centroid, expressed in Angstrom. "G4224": 162.9 Angstrom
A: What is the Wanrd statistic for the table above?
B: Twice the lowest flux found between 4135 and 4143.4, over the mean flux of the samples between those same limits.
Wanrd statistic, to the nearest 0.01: 1.56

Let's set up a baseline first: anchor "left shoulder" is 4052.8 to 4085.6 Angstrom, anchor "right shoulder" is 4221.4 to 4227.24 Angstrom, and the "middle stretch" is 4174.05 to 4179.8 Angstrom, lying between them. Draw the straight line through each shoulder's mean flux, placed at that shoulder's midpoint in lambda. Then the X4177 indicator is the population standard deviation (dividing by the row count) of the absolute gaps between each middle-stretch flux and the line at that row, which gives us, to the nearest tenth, 1.8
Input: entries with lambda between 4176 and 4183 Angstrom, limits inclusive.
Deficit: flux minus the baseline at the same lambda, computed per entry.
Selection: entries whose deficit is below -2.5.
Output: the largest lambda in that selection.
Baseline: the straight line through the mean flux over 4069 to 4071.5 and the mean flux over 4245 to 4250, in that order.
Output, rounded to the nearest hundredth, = 4180.30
